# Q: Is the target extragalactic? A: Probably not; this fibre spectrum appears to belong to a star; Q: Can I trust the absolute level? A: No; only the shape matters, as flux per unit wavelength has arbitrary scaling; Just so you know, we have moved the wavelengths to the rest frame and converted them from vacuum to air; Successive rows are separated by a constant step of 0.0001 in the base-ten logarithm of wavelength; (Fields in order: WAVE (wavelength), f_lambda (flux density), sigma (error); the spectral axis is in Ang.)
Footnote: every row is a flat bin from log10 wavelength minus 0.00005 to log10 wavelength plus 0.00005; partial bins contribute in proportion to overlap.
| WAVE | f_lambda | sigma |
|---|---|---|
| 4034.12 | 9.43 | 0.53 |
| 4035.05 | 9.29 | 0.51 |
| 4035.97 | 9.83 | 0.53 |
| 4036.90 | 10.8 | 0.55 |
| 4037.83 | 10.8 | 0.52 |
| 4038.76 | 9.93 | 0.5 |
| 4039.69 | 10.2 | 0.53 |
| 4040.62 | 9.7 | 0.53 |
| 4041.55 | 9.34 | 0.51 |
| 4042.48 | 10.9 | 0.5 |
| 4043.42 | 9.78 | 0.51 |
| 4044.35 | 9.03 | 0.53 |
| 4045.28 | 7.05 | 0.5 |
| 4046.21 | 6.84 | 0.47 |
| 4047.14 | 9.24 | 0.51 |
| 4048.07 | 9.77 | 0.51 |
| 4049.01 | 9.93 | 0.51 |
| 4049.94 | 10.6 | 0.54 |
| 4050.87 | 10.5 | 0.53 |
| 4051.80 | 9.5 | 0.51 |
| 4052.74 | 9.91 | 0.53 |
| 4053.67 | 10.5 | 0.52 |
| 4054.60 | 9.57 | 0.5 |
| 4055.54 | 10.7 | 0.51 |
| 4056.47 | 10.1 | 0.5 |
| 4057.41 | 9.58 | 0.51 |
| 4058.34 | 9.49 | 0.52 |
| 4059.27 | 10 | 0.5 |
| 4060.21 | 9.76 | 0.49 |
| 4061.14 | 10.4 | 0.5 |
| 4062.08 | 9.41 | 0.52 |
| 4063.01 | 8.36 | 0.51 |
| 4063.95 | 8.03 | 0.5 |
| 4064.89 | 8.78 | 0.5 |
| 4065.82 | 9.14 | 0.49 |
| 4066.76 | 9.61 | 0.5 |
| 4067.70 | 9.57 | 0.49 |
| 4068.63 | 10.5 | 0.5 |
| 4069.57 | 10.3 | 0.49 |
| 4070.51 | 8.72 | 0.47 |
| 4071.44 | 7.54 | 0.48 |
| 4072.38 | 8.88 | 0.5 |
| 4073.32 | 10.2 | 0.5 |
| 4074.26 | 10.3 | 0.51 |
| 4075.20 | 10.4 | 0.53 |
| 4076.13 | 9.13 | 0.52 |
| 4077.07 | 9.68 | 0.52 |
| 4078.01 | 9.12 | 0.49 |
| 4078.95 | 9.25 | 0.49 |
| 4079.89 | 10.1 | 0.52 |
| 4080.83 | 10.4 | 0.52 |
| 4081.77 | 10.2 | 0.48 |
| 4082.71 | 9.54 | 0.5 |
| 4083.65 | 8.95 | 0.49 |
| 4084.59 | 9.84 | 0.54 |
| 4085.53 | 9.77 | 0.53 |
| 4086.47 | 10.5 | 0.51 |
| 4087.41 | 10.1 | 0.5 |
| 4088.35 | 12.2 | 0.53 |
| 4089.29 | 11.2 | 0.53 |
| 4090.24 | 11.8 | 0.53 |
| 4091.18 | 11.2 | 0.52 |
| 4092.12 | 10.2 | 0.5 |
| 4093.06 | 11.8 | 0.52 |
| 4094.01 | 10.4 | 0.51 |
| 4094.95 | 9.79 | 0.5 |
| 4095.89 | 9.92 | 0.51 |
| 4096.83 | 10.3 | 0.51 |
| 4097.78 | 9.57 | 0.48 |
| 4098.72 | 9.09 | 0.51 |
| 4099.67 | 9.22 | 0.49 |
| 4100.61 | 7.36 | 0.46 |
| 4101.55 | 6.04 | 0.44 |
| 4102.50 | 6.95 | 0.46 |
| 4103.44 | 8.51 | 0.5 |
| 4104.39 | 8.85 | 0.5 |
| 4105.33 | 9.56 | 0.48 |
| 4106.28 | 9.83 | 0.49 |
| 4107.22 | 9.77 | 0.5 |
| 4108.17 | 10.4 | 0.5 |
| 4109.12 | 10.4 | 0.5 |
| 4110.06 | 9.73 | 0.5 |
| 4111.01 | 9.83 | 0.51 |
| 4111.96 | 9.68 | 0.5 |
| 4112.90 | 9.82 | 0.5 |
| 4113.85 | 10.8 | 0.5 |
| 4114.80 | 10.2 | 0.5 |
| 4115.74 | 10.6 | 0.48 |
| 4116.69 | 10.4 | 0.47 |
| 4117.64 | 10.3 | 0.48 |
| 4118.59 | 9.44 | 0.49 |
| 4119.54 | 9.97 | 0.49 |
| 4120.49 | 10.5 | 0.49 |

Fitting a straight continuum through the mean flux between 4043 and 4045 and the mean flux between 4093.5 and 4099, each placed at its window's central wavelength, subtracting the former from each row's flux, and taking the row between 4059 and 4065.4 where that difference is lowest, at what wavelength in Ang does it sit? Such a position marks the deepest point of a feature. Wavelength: 4063.95 Ang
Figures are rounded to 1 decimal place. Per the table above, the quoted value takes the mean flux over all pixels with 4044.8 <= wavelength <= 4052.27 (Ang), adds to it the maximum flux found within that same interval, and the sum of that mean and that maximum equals 19.8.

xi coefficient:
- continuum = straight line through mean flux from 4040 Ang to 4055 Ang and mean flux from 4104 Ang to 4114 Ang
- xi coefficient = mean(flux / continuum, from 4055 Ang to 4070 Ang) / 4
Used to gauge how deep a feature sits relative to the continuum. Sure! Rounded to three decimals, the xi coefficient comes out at 0.250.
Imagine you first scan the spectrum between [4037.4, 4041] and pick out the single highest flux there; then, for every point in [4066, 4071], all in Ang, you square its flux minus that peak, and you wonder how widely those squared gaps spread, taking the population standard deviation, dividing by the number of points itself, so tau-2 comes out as 1.52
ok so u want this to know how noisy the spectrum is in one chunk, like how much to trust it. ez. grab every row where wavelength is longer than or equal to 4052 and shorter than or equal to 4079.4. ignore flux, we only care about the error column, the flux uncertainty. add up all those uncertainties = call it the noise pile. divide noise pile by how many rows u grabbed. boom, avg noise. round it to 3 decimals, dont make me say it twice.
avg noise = 0.503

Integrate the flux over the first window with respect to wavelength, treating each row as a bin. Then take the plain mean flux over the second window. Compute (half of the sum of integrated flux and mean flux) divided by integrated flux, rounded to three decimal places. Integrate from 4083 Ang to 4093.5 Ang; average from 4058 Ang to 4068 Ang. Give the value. 0.542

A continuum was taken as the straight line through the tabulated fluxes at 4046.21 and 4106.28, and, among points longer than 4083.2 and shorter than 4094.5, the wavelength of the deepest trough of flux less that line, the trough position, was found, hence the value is 4083.65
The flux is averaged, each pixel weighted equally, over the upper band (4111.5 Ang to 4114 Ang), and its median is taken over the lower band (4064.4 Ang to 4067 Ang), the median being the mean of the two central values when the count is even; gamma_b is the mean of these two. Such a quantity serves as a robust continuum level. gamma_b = 9.6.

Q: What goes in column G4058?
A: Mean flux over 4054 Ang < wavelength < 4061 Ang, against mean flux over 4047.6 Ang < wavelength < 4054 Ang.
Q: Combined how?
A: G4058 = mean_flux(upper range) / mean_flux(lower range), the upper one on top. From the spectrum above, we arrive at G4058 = 0.98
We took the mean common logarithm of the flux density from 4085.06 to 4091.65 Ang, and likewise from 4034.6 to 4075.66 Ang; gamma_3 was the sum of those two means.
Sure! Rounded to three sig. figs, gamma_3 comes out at 2.02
